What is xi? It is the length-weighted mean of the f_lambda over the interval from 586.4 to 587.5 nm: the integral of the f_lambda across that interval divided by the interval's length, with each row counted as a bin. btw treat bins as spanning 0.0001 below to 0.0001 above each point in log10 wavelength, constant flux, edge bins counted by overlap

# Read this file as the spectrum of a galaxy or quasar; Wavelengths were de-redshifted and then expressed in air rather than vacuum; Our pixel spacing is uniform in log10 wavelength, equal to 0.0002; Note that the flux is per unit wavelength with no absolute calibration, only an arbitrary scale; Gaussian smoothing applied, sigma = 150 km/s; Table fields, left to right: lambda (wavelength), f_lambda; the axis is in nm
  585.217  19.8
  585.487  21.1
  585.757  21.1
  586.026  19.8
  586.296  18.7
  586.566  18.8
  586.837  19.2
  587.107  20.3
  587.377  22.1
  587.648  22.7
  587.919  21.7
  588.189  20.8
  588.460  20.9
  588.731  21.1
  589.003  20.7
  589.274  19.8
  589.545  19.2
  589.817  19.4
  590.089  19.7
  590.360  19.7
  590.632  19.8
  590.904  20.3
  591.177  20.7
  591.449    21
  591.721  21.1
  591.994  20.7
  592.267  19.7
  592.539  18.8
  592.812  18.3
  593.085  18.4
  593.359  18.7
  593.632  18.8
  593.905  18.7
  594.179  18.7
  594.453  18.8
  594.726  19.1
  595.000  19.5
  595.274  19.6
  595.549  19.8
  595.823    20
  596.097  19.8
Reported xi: 20.0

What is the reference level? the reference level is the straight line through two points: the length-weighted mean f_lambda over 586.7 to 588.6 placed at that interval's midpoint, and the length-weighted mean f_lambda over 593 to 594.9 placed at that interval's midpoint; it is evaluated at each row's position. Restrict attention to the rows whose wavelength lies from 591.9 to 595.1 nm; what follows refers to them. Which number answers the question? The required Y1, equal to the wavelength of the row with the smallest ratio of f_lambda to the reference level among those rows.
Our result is 592.812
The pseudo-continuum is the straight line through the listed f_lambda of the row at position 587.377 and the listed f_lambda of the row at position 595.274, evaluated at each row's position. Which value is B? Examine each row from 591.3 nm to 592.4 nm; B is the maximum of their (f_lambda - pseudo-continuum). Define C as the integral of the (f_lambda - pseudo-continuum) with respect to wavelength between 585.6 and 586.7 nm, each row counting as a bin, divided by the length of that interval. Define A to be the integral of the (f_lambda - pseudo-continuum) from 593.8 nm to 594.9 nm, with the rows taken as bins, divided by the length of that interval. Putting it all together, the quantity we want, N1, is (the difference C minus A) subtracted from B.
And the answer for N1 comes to 2.2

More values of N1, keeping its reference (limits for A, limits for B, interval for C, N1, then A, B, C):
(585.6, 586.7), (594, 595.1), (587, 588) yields -2.7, -2.86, -0.2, -0.3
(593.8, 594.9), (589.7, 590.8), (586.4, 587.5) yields -0.1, -1.04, -1.3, -2.2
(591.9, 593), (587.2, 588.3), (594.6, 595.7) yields -0.4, -1.22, 0.7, -0.1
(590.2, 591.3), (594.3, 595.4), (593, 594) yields 0.6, -0.92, 0.0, -1.5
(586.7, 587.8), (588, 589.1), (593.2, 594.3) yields -0.3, -1.06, -0.6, -1.4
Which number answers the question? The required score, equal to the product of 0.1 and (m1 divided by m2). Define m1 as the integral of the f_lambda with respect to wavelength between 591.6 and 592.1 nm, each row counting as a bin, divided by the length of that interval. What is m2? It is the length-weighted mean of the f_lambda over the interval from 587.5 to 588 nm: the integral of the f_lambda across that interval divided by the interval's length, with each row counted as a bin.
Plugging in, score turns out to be 0.094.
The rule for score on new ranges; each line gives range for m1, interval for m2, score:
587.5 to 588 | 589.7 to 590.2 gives 0.114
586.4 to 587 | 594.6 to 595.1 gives 0.099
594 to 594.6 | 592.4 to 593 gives 0.101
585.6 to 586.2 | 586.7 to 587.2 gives 0.104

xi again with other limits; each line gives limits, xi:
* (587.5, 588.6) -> 21.5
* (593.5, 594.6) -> 18.8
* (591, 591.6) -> 20.8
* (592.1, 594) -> 18.8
